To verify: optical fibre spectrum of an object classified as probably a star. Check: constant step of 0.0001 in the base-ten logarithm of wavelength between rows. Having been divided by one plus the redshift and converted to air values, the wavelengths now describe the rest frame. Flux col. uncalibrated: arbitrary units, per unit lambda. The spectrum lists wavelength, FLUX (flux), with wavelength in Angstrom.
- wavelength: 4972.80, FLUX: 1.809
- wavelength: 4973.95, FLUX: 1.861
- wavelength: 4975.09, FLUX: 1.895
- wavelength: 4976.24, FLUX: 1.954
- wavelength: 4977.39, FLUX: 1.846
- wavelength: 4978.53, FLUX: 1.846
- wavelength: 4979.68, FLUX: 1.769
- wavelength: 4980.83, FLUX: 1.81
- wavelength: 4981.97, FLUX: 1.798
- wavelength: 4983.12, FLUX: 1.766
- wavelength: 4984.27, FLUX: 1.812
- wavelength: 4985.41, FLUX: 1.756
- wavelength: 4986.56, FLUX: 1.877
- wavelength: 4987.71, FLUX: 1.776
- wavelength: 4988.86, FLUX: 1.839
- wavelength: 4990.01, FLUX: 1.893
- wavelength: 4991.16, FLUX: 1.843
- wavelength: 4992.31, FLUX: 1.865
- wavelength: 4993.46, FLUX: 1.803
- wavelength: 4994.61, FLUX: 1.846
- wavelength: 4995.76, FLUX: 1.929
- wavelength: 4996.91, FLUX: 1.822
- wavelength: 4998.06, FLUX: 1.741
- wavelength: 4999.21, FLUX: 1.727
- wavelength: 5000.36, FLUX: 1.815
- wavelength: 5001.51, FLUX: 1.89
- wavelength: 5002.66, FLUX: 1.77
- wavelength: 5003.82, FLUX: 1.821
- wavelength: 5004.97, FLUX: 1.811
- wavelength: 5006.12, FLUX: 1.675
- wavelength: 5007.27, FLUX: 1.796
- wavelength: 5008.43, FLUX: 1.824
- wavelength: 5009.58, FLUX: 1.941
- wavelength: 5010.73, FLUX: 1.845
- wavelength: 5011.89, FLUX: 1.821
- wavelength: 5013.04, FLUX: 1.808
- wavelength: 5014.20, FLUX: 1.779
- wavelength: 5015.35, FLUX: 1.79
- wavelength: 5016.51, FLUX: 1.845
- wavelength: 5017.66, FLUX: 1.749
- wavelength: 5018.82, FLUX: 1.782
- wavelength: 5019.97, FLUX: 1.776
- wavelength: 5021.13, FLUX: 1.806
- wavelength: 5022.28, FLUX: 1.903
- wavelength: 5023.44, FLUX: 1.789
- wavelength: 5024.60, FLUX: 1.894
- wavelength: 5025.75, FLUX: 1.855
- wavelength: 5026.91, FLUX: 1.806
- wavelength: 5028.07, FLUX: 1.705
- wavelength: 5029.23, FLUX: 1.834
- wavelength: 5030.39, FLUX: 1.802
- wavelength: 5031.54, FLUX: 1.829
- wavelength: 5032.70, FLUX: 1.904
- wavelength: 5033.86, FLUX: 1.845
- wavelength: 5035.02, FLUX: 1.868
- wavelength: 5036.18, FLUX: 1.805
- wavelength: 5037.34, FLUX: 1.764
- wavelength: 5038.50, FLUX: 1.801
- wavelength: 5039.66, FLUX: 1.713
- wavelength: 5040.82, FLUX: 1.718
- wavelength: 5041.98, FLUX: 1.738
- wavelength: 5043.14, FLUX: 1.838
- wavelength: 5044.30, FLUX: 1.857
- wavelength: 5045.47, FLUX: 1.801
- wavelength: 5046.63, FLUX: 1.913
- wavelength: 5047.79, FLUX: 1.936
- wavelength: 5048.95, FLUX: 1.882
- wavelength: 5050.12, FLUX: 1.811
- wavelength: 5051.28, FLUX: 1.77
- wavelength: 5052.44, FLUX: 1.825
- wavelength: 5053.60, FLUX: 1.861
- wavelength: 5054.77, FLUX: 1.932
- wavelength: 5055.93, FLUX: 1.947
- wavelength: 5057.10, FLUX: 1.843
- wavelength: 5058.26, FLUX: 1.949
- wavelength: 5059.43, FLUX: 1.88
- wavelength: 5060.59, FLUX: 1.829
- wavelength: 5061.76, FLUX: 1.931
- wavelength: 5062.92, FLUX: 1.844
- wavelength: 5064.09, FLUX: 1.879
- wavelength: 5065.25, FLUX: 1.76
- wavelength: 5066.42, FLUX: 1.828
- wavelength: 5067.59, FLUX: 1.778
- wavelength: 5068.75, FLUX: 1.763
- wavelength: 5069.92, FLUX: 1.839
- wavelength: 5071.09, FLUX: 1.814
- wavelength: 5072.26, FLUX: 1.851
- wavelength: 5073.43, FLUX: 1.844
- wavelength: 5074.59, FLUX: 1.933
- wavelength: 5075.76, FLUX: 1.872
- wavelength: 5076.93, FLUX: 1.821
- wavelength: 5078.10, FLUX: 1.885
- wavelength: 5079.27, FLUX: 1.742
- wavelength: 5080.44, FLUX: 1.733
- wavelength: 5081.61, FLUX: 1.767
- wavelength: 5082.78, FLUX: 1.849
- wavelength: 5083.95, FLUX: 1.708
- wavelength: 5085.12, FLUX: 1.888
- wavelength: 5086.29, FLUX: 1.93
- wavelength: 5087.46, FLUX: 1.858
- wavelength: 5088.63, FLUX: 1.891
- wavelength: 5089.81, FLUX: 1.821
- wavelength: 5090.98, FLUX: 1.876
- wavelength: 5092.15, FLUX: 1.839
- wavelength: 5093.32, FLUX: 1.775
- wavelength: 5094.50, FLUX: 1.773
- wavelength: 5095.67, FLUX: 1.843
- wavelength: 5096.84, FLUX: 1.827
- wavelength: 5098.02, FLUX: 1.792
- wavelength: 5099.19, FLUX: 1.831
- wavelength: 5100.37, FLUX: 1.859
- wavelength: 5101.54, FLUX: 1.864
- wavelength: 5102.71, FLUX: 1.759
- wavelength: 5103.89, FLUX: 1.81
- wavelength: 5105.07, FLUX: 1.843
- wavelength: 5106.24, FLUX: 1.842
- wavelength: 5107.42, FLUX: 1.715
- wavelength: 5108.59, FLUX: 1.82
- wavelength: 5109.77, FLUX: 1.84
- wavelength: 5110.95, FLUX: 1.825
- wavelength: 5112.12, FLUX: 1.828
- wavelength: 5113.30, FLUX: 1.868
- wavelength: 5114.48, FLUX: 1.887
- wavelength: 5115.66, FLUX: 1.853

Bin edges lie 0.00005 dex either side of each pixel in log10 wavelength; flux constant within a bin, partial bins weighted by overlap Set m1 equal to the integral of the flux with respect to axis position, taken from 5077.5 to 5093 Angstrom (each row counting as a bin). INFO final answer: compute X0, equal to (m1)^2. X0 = 804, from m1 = 28.4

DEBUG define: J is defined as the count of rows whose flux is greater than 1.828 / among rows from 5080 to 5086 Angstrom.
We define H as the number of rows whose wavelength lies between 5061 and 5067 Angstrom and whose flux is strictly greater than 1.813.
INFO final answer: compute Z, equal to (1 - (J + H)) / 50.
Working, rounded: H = 4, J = 2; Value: -0.10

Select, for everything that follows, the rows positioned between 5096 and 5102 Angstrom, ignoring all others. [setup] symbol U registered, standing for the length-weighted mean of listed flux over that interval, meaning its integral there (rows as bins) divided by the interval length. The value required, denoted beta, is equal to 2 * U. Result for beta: 3.67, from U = 1.83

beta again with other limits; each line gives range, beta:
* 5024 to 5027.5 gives 3.70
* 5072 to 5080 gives 3.70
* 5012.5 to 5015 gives 3.58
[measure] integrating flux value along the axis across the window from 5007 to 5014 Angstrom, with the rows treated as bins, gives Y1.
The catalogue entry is 12.9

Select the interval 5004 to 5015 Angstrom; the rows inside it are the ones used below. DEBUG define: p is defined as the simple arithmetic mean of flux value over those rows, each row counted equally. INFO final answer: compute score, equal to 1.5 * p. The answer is 2.72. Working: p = 1.81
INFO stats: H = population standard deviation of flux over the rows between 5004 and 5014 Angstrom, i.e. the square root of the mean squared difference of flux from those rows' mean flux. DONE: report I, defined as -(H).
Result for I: -0.068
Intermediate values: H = 0.068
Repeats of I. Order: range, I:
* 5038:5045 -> -0.057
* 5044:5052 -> -0.057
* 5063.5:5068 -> -0.046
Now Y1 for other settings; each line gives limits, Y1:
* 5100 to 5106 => 11.0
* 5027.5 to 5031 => 6.2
